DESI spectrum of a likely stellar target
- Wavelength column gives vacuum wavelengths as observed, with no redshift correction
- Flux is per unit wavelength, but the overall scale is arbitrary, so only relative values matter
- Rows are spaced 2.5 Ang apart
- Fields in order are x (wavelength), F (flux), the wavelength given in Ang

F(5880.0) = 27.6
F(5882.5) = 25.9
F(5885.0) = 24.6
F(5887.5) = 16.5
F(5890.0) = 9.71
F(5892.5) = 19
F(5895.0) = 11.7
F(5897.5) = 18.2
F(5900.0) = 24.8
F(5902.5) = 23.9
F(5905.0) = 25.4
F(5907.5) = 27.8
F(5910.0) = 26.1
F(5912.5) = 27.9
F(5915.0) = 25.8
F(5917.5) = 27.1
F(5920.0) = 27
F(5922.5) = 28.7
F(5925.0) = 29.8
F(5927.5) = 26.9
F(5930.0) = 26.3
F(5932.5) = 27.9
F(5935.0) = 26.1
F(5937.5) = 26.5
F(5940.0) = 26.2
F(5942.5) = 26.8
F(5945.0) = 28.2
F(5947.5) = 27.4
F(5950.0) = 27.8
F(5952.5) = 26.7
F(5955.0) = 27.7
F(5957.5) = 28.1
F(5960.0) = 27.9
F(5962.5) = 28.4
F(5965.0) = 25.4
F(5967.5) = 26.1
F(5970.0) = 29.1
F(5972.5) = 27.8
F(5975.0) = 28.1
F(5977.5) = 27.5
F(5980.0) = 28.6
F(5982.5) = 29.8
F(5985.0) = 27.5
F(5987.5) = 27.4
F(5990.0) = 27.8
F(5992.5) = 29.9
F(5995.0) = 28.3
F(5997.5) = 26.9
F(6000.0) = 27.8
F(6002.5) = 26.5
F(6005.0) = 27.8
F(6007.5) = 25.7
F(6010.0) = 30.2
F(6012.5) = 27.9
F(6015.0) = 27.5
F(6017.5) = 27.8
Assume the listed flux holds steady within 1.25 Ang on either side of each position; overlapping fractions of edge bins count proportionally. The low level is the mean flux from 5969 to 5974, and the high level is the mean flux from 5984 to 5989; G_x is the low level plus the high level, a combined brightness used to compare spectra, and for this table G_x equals 55.9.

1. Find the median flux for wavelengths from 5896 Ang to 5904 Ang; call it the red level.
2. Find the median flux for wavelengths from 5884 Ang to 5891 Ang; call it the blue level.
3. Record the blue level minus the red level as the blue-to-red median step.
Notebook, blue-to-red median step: -7.4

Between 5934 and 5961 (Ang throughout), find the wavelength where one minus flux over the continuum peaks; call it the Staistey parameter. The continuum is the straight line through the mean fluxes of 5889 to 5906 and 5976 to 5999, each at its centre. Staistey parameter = 5952.5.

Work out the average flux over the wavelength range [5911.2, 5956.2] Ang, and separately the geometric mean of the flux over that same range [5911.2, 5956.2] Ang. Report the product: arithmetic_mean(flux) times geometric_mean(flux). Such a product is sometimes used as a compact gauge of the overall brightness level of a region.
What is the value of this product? 743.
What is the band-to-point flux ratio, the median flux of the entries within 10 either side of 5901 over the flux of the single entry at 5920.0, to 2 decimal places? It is 0.90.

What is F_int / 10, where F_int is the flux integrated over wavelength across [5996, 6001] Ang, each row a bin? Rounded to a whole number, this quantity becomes 14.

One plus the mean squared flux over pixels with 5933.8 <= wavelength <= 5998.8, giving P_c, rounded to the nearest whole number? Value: 765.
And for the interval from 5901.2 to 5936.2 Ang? 727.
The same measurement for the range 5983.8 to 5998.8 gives 784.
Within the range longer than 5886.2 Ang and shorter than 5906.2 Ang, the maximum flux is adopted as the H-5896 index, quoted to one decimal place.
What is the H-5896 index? 25.4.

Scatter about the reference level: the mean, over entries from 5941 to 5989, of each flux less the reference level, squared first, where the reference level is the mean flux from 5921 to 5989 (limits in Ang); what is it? 1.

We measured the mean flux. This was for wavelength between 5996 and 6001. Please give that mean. 27.4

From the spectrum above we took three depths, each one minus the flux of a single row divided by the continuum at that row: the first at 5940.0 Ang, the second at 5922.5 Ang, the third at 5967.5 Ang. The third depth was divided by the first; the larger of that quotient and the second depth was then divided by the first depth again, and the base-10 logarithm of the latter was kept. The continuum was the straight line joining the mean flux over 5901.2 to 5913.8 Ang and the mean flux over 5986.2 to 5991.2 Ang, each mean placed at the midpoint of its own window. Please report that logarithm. 2.0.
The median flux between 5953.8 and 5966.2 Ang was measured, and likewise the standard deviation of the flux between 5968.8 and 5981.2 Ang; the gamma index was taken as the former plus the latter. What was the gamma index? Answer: 28.5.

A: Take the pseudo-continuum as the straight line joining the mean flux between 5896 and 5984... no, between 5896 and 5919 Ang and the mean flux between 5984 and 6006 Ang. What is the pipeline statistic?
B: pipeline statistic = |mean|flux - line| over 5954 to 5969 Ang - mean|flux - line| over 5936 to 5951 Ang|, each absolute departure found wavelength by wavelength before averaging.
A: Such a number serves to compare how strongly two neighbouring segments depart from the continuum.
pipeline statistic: 0.4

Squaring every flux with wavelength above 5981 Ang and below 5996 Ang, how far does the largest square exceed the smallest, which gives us 143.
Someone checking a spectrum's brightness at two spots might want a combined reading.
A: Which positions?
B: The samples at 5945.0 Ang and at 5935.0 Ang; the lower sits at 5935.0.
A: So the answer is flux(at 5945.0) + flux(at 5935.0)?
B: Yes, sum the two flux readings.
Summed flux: 54.3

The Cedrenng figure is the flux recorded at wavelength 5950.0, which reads 27.8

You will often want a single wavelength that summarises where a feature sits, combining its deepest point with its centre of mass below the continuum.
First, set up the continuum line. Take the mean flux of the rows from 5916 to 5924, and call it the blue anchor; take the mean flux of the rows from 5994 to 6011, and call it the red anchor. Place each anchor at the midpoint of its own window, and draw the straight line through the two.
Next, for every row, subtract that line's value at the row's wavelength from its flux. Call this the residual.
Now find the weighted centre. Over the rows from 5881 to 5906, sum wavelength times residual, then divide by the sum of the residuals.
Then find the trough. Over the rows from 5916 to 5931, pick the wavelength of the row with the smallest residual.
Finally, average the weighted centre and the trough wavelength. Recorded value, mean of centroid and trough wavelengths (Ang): 5911.5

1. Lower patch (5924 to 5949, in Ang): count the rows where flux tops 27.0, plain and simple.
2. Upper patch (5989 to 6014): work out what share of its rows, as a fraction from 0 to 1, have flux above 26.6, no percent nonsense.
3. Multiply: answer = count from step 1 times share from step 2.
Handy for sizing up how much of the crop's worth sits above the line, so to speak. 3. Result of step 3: 3.2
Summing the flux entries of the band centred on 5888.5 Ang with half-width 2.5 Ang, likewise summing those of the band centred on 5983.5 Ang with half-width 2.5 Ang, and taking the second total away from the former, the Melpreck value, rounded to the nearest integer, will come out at -31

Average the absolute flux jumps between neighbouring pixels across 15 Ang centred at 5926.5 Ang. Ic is 1.58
